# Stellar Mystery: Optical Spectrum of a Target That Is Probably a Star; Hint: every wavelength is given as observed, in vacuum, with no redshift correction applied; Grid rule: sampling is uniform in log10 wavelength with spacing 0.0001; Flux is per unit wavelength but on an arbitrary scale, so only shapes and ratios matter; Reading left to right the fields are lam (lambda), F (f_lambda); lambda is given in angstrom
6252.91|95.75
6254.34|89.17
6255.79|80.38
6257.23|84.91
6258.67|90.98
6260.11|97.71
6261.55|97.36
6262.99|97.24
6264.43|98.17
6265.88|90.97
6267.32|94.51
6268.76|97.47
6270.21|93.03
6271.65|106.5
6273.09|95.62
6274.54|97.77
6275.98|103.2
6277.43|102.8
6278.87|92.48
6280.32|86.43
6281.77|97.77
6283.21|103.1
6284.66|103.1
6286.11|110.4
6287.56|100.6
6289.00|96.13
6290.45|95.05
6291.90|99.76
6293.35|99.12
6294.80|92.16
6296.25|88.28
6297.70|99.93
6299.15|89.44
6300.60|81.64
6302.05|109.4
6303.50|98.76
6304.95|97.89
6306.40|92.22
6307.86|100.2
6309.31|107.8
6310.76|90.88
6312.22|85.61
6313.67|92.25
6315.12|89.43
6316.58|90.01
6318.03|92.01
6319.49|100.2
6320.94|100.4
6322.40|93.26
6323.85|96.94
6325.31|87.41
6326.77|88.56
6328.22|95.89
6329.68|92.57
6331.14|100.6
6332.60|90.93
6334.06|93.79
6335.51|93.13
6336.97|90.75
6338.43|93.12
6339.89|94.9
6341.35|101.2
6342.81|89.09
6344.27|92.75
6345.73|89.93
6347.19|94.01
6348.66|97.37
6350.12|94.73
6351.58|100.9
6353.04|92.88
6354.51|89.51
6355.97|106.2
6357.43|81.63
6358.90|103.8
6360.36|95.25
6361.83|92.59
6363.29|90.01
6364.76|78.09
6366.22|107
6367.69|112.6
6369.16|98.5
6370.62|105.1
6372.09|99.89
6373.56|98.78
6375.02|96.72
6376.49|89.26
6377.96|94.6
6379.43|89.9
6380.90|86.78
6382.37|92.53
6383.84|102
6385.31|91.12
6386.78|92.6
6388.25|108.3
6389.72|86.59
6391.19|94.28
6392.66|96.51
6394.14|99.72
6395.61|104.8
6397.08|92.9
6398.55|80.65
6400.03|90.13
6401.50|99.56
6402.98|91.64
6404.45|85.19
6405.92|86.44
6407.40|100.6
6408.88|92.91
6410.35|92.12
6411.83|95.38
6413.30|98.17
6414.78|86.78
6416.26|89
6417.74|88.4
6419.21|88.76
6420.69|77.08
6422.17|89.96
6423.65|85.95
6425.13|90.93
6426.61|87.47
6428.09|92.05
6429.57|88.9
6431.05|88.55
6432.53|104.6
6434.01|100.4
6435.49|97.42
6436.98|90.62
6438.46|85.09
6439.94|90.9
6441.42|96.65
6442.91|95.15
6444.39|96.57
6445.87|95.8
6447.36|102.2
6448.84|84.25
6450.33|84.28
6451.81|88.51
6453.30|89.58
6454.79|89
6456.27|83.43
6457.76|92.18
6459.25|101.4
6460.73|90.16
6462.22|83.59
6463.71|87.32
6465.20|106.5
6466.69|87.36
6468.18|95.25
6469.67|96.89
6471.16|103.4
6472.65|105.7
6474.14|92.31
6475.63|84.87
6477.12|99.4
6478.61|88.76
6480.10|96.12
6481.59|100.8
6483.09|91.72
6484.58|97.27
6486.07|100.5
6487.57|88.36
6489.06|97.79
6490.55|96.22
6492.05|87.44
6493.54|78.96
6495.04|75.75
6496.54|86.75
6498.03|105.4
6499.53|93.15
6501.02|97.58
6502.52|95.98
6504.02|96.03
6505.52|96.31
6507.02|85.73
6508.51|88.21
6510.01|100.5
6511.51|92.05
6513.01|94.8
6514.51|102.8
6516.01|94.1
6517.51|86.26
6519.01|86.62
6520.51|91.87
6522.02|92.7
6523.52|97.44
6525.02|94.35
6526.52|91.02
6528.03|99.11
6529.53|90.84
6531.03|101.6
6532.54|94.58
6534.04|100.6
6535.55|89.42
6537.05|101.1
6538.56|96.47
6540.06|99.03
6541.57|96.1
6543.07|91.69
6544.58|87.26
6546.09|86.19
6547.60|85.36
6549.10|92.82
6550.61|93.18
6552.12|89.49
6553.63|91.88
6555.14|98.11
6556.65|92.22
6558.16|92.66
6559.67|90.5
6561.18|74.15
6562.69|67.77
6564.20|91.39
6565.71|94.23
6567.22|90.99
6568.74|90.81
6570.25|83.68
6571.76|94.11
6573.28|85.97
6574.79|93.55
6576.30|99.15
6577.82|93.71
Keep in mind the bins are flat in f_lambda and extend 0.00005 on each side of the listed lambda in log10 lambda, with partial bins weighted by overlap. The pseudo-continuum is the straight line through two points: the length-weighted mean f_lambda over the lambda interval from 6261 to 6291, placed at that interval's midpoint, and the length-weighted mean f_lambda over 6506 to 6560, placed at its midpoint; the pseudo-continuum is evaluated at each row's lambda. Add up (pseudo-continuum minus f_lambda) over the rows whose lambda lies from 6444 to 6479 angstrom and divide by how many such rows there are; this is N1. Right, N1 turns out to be 1.8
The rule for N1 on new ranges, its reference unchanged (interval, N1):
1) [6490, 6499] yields 5.6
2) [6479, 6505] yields 0.8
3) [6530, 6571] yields 1.8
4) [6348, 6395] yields 0.5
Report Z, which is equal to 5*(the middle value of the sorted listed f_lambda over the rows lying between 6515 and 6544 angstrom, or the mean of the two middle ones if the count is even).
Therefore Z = 472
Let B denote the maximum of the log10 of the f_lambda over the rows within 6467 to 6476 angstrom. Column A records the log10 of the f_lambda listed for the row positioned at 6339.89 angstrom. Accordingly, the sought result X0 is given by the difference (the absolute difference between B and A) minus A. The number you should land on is -1.93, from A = 1.98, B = 2.02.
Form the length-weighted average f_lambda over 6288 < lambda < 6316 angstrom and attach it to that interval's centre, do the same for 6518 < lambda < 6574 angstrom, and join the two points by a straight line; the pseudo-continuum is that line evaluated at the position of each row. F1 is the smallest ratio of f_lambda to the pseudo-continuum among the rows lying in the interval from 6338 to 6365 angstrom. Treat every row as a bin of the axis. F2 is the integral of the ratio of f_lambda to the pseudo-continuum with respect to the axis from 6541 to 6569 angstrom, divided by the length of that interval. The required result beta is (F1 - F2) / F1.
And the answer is -0.18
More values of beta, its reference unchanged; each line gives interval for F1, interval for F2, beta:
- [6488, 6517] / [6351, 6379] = -0.25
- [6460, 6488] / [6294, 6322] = -0.11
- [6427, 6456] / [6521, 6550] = -0.13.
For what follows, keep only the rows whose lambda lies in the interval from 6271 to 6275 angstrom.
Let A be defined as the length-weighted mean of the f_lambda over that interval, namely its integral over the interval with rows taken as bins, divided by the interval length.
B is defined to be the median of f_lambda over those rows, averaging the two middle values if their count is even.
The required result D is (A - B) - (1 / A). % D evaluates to 2.2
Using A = 100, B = 98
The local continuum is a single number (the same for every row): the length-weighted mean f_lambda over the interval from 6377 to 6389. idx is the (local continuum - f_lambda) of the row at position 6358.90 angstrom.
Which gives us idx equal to -9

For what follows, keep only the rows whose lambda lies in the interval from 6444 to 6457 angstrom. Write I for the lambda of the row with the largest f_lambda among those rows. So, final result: 6447.36 angstrom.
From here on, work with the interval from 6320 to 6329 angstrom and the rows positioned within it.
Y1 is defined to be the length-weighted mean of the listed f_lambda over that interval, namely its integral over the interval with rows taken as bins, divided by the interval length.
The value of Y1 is 94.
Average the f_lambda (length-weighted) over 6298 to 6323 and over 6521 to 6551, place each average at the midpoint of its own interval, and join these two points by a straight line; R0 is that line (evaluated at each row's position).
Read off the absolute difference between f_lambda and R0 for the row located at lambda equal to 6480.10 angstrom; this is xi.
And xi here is 2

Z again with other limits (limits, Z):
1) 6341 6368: 470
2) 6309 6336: 463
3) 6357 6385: 476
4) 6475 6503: 480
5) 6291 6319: 461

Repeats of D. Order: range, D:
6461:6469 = 4.5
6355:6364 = 0.9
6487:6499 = 1.8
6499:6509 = -2.5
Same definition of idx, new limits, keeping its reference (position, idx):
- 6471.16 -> -9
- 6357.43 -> 13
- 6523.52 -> -3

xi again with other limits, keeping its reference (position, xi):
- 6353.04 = 2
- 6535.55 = 5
